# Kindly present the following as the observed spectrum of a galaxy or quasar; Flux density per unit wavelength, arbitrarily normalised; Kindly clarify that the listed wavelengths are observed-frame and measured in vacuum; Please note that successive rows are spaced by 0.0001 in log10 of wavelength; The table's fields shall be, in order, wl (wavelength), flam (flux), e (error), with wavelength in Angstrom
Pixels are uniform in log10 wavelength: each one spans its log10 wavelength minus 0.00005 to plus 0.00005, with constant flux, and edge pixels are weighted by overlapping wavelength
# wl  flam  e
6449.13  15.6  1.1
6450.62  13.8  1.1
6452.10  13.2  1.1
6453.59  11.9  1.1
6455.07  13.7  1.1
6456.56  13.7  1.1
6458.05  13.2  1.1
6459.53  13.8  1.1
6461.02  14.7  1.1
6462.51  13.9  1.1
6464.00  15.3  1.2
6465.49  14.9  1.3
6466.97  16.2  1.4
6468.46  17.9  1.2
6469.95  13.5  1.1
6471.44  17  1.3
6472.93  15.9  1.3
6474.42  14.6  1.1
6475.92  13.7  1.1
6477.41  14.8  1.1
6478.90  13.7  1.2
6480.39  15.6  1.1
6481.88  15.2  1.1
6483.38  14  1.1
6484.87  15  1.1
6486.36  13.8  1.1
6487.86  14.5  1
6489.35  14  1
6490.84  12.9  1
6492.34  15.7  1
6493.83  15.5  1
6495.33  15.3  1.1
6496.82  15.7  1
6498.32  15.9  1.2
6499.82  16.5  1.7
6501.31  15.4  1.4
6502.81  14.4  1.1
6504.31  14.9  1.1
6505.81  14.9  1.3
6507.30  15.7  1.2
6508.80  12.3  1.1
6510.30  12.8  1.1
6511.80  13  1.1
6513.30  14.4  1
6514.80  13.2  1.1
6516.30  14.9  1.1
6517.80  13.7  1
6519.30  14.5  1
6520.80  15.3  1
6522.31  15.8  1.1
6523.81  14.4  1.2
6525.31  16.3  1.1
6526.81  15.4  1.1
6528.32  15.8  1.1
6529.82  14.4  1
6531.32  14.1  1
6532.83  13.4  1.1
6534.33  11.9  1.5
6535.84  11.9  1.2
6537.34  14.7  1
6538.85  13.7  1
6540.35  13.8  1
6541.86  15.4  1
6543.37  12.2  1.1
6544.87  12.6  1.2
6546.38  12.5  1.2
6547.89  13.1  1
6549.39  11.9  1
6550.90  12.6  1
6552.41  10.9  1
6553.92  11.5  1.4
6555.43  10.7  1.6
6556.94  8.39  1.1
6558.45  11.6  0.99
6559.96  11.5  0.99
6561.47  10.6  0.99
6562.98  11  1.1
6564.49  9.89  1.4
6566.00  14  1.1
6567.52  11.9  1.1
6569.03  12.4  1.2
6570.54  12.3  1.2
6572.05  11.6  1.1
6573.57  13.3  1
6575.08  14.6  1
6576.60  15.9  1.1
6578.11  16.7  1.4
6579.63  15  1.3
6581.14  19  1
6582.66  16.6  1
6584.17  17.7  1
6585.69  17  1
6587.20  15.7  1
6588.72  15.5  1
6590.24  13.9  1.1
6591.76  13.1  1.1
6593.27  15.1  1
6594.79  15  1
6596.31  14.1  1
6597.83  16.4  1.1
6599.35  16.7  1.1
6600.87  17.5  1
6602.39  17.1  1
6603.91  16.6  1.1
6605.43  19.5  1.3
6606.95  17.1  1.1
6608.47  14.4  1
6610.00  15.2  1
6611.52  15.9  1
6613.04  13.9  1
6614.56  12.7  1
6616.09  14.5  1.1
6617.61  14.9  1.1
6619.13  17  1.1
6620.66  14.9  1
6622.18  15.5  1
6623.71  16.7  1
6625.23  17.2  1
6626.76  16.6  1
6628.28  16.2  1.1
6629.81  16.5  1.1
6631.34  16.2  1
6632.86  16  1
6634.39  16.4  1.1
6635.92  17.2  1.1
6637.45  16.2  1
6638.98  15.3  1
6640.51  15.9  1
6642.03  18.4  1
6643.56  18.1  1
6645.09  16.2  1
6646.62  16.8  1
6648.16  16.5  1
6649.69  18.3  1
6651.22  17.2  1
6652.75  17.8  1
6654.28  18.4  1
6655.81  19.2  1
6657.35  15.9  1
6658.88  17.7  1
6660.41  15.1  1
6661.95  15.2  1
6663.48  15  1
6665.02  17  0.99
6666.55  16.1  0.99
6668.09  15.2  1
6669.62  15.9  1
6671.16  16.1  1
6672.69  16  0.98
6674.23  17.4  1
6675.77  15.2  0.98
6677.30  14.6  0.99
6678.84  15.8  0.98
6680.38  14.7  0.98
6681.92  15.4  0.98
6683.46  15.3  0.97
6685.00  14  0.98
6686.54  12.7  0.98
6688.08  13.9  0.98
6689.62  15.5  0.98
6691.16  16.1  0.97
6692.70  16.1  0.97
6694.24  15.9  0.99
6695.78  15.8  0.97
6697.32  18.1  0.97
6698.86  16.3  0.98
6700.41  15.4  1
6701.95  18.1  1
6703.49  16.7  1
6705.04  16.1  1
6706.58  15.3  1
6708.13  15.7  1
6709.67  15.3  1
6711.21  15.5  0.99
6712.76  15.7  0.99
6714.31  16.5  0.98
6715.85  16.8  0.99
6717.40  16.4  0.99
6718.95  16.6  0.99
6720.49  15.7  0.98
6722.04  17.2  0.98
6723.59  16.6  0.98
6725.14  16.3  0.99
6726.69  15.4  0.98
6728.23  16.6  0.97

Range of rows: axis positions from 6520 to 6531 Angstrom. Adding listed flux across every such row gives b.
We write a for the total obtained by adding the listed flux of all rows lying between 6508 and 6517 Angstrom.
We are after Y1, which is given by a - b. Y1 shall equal -27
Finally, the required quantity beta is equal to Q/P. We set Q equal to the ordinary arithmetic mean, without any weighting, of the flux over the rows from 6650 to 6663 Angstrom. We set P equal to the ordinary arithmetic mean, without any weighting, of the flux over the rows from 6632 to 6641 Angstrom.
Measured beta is 1.06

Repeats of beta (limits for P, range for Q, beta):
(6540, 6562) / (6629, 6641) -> 1.36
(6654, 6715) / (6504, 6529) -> 0.92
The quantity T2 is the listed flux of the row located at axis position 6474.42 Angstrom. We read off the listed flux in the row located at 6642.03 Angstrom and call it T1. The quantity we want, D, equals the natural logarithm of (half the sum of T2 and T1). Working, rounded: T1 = 18.4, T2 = 14.6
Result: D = 2.80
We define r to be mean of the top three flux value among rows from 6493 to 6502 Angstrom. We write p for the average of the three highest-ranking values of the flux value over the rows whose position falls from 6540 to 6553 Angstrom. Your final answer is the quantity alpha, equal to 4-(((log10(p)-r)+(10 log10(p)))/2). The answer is 5.7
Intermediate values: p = 14.1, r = 16.0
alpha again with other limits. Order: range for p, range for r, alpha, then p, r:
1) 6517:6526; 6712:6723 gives 5.8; 15.8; 16.9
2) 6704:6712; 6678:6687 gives 5.2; 15.8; 15.5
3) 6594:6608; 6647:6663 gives 6.4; 18.0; 18.6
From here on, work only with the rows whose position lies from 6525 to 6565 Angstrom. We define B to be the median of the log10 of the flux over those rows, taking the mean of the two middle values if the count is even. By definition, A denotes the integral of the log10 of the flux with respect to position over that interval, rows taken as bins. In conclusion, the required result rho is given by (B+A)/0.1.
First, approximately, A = 44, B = 1.10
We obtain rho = 450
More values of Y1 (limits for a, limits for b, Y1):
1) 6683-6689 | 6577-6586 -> -46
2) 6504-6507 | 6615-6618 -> 0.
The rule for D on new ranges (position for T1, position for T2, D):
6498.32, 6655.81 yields 2.87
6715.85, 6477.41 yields 2.76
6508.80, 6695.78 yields 2.64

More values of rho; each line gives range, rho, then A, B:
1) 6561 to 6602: 487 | 47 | 1.18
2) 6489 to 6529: 479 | 47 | 1.17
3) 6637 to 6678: 511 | 50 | 1.21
